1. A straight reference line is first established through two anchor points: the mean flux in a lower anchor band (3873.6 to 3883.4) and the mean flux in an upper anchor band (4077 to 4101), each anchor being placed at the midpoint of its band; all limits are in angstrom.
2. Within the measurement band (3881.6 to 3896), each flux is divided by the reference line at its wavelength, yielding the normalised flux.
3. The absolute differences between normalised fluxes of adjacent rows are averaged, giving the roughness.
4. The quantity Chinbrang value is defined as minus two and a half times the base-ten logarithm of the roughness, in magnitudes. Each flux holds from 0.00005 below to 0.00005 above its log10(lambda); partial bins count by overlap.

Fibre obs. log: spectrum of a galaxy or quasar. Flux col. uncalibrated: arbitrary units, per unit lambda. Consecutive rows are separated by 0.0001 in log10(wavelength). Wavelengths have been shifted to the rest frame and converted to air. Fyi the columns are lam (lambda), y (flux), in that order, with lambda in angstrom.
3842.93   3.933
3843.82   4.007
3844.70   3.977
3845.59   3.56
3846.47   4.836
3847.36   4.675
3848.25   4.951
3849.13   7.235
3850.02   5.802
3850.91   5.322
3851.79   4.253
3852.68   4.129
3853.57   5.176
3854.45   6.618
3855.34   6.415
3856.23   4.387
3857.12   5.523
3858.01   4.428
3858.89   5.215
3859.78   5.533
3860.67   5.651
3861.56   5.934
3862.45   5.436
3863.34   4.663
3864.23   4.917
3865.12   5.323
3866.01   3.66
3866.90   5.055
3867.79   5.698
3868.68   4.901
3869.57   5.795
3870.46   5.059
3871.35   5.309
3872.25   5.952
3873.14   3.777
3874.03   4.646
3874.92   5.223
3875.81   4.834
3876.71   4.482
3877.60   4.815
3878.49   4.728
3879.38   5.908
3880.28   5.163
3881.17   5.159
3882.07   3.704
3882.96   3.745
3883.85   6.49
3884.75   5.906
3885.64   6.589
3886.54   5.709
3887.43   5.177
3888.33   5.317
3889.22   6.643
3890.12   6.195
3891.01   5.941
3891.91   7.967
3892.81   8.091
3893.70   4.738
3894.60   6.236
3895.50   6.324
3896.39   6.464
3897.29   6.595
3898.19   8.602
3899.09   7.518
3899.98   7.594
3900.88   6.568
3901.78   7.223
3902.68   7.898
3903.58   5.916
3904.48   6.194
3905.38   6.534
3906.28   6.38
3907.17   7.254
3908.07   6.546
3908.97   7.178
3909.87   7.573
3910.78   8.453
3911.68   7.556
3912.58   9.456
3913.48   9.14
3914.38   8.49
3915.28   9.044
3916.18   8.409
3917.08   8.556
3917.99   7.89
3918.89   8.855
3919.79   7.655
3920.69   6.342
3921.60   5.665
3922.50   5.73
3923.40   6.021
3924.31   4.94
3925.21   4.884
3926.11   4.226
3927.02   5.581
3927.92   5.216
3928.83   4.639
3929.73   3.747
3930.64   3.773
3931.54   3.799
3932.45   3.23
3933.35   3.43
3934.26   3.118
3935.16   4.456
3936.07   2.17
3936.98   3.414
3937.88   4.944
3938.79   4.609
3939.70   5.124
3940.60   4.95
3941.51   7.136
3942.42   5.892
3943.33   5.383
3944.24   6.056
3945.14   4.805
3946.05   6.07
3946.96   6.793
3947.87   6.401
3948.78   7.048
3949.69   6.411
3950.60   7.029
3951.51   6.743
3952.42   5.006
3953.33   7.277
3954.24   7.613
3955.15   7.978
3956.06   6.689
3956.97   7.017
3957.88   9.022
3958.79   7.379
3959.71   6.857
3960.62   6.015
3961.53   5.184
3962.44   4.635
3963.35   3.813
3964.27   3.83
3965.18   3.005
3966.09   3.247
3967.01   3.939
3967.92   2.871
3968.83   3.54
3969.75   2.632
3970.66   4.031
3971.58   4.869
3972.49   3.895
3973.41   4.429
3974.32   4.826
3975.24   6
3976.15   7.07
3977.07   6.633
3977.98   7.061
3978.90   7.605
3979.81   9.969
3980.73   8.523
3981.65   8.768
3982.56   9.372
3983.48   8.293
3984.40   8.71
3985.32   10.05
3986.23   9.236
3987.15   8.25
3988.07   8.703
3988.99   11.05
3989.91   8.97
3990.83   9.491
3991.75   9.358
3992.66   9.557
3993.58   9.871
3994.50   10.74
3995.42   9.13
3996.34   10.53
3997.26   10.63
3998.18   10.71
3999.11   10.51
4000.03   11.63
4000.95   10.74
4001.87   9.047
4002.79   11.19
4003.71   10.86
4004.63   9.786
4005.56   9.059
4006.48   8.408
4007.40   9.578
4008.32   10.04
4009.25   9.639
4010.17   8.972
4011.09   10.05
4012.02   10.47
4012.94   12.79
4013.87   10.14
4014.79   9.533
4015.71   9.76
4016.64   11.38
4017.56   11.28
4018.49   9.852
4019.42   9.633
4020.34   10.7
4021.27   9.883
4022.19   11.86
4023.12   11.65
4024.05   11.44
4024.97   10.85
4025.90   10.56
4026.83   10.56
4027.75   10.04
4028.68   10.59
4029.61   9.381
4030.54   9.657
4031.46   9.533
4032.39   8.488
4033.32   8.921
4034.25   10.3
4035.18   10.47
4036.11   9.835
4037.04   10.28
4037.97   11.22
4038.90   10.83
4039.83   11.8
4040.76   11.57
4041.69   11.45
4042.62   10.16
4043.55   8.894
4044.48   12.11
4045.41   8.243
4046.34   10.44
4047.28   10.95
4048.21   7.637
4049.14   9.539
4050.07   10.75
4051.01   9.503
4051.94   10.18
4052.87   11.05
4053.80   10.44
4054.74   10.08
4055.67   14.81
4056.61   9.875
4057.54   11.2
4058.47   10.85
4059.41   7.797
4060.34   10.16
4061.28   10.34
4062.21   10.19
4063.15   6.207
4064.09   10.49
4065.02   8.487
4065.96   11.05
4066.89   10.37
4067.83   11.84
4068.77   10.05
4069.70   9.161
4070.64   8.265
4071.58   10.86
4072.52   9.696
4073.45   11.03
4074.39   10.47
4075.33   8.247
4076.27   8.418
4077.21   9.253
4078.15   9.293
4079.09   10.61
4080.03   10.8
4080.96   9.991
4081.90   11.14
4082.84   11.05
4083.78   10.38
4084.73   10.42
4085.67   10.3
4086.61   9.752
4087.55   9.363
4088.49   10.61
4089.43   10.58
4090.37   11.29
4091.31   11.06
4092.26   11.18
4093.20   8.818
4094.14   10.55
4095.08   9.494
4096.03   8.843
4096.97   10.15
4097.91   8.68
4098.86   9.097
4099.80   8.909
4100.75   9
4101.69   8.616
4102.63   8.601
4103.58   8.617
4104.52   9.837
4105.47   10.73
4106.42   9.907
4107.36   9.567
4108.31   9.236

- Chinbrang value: 1.8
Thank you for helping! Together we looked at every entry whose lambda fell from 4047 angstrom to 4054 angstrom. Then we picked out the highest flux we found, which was 11.05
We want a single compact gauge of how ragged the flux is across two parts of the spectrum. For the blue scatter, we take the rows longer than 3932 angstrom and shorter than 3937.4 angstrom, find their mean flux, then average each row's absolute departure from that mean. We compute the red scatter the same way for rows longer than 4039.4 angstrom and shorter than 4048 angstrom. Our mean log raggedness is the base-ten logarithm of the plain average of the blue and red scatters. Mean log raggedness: -0.12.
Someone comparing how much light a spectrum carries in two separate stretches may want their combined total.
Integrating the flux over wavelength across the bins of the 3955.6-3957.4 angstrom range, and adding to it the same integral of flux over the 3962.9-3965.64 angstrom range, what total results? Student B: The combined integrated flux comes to 22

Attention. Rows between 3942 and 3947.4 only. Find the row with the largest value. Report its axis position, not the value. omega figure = 3946.96 angstrom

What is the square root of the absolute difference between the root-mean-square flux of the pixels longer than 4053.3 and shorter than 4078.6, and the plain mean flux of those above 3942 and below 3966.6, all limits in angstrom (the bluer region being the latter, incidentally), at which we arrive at 2.0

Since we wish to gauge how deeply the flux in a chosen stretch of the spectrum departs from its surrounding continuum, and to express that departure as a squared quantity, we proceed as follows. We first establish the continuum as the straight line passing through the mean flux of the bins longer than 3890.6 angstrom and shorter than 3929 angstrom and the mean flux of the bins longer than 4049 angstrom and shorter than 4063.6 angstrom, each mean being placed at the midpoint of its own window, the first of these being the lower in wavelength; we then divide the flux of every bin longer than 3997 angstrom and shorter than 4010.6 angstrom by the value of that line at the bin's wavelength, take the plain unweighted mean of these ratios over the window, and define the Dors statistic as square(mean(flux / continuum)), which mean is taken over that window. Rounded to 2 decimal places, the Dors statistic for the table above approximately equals 1.24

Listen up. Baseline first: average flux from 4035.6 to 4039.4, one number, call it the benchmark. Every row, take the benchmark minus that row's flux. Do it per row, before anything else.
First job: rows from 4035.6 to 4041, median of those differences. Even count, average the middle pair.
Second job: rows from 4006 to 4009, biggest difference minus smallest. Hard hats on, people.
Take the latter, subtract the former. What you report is 2.1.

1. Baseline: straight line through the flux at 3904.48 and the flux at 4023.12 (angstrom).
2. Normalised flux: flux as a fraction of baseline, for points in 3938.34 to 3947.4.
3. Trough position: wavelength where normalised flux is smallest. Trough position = 3938.79 angstrom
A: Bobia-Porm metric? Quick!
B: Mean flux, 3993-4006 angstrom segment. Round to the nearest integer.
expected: 10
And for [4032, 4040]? 10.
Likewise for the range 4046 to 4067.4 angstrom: 10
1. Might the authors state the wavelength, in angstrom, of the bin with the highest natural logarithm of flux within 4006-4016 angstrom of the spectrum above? 4012.94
